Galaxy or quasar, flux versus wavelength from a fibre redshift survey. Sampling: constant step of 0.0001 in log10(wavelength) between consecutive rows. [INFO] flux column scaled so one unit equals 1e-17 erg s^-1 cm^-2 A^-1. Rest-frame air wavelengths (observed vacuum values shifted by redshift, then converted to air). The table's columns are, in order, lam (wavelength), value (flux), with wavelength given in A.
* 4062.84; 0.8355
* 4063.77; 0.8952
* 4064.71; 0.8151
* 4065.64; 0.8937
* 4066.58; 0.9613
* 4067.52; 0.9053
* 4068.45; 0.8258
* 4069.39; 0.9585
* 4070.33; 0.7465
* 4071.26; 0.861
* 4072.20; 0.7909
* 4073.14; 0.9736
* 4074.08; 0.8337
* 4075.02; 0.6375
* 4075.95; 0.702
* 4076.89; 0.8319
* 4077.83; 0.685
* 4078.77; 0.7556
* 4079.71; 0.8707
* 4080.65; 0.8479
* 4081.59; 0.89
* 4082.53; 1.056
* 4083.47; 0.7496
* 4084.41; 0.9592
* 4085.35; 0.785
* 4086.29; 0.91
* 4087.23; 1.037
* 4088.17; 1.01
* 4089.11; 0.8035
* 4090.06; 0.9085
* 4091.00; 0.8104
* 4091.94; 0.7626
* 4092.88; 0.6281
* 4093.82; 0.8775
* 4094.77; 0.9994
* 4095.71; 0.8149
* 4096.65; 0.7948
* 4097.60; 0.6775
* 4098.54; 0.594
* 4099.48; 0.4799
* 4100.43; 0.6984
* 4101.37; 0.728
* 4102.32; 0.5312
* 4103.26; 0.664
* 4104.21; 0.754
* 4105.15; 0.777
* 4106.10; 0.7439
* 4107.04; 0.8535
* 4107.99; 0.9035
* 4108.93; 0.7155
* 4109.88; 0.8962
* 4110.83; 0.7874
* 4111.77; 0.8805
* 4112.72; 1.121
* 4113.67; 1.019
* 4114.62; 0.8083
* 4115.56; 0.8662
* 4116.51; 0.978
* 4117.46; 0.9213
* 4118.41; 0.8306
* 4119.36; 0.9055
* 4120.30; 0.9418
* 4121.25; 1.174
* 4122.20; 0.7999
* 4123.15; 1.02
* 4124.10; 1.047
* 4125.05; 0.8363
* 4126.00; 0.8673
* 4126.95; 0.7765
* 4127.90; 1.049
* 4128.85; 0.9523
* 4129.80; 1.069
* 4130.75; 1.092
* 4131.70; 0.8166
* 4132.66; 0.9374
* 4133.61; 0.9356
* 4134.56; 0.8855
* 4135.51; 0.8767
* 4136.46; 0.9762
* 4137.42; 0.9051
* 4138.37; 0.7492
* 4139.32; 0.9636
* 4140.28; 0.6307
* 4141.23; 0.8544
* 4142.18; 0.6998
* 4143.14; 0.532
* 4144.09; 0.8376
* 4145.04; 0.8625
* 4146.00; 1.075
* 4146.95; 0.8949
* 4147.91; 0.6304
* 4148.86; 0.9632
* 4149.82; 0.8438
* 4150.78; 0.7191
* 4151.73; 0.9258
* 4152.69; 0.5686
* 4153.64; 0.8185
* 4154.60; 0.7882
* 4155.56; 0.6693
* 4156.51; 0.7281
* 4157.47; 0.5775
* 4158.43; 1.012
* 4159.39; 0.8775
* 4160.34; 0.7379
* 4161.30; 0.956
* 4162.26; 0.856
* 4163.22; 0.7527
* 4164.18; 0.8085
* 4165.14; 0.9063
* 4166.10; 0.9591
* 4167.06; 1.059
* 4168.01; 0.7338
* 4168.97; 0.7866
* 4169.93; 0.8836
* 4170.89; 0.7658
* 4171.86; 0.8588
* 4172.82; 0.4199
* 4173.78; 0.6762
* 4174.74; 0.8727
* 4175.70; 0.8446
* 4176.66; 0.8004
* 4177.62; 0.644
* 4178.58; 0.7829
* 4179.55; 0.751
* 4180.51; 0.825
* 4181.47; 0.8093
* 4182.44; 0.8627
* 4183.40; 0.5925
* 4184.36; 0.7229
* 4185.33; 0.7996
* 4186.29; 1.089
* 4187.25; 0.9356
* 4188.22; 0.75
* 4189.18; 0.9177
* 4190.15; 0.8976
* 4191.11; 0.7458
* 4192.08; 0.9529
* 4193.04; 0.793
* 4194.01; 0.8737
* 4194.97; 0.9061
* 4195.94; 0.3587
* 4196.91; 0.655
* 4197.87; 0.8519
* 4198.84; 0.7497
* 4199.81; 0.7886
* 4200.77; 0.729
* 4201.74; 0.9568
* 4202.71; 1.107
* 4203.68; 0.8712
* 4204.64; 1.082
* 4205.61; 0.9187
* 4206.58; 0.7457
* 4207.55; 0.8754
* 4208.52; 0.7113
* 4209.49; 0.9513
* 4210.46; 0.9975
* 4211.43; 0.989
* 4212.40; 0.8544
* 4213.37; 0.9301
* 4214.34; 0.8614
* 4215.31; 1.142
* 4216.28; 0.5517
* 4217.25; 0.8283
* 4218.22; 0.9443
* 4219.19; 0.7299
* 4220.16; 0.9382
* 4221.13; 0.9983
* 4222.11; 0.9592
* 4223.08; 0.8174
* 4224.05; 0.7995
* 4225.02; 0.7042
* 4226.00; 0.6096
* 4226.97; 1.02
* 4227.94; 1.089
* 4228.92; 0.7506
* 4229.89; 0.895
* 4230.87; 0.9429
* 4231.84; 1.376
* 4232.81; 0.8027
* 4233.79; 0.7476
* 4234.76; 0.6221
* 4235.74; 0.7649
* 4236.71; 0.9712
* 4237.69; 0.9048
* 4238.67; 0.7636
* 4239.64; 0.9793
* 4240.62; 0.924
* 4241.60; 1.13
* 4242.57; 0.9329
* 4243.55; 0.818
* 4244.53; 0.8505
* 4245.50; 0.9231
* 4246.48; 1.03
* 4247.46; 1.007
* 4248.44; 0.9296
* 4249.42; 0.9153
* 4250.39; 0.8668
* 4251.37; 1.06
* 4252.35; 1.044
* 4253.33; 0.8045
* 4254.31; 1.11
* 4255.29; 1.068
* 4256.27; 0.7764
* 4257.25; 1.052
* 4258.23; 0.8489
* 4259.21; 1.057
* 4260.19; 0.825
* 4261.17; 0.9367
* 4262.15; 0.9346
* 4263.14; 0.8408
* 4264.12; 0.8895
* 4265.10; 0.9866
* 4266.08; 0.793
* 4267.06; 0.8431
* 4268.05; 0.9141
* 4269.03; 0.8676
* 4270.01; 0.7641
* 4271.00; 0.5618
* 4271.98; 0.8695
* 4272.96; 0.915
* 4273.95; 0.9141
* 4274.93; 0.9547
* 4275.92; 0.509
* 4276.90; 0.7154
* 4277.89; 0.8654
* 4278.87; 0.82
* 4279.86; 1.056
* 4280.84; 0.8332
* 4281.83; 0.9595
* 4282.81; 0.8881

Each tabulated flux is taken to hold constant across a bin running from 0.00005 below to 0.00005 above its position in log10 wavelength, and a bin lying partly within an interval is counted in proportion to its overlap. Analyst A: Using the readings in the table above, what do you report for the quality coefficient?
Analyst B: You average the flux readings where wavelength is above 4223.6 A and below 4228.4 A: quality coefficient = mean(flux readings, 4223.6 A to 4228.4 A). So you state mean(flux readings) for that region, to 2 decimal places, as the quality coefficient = 0.84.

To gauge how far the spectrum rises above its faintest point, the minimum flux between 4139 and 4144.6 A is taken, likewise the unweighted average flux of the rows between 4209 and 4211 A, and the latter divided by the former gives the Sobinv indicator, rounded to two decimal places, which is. 1.83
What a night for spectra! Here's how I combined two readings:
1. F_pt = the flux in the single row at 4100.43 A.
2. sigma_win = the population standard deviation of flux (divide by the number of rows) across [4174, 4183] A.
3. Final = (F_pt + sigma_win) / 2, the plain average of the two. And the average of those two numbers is 0.38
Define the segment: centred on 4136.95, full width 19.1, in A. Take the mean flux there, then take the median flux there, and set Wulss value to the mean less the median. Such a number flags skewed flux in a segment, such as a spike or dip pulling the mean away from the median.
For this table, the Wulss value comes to -0.010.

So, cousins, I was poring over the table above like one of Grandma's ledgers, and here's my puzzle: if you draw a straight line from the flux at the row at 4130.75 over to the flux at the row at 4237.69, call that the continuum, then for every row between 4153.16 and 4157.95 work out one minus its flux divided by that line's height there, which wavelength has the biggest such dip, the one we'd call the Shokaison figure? 4157.47 A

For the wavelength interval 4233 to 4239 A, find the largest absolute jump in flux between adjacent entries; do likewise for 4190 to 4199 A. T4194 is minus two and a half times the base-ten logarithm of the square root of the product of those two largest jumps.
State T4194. 1.18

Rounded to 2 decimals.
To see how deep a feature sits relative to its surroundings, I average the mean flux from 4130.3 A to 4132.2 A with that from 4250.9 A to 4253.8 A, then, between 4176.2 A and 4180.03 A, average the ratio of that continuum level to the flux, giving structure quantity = 1.30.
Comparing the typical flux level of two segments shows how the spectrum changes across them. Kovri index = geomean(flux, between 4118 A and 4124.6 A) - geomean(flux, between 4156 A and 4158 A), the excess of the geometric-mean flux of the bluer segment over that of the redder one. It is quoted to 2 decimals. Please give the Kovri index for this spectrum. 0.30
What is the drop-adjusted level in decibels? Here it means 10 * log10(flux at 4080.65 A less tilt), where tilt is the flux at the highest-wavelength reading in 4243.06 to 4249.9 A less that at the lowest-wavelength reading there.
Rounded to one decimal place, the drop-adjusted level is -1.2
